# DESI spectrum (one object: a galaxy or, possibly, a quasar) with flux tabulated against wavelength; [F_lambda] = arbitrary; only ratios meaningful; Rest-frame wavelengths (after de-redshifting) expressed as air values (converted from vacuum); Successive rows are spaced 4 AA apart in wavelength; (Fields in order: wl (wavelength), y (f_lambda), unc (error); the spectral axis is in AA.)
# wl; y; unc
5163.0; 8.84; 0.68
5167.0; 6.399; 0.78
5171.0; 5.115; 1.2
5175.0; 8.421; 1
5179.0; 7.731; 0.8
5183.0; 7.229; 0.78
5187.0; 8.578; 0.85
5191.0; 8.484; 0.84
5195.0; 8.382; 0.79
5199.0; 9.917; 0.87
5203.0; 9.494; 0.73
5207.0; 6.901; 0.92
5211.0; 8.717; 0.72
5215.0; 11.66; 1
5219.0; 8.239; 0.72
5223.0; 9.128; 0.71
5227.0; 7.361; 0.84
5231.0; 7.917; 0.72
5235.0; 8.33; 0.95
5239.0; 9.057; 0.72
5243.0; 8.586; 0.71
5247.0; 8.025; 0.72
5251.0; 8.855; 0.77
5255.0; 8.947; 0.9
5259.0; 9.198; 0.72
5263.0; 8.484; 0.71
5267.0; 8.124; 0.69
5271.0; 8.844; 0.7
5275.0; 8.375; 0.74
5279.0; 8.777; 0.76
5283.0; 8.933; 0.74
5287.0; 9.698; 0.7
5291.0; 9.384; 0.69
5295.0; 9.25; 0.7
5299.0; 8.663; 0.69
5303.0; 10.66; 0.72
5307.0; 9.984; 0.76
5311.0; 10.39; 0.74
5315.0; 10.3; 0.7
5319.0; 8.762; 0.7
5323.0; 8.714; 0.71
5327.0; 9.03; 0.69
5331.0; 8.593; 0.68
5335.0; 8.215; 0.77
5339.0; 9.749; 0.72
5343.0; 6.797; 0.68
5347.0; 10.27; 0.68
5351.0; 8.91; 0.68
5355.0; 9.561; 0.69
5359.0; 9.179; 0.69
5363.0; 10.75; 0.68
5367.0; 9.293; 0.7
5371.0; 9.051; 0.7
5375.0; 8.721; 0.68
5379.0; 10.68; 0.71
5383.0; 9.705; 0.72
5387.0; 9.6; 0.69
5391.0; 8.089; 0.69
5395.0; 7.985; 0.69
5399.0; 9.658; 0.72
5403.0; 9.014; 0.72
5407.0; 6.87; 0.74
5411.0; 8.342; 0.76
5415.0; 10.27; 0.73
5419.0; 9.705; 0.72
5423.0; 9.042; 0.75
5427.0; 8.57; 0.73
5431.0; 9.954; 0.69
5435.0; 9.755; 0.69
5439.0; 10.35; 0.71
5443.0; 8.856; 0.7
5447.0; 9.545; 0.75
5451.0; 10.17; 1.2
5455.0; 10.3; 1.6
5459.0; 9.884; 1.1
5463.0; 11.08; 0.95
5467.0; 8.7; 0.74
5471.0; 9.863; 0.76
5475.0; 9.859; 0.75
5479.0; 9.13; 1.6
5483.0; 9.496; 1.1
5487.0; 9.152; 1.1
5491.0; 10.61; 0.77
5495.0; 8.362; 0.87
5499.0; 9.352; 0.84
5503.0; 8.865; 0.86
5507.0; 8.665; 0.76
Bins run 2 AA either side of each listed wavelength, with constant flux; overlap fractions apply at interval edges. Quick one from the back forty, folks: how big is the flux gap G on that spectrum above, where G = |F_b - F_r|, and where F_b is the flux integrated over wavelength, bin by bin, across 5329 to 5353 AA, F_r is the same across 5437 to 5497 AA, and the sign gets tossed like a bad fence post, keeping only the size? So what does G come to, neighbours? 371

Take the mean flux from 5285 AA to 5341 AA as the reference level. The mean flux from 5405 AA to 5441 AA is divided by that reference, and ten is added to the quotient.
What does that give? 10.98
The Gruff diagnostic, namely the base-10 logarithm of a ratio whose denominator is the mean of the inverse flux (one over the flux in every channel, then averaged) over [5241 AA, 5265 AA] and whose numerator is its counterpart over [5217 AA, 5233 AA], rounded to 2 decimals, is 0.03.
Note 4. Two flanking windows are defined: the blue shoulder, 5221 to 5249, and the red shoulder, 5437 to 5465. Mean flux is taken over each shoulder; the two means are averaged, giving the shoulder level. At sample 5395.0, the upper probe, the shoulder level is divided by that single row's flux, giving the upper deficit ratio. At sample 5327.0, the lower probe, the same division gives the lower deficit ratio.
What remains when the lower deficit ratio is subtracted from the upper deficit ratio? 0.13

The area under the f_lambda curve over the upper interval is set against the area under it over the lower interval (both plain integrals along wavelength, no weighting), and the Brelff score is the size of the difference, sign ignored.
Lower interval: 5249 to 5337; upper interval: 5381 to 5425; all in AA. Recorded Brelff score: 408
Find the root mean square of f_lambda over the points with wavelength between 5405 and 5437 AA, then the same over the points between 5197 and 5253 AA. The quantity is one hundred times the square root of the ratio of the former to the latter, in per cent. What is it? 102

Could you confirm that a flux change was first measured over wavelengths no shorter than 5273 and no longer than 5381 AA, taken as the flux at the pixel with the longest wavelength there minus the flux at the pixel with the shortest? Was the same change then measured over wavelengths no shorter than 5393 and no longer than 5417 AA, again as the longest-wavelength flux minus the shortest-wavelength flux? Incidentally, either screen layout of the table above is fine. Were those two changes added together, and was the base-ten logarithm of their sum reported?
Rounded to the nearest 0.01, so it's 0.66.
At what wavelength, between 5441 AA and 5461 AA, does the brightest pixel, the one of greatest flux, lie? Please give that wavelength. 5455.0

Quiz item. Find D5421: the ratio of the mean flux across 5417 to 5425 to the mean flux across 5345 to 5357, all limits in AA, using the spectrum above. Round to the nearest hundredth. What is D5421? 0.98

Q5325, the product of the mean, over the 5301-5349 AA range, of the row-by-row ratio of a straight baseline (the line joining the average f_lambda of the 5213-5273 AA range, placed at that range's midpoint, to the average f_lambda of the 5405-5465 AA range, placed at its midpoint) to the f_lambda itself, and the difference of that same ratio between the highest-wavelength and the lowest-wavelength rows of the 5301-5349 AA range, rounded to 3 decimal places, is 0.049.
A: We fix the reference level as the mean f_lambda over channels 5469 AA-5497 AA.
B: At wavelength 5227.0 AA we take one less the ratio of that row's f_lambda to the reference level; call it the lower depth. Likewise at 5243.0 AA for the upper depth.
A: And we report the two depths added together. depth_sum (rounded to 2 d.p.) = 0.32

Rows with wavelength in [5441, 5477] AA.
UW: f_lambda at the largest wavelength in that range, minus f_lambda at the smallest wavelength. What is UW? 1.0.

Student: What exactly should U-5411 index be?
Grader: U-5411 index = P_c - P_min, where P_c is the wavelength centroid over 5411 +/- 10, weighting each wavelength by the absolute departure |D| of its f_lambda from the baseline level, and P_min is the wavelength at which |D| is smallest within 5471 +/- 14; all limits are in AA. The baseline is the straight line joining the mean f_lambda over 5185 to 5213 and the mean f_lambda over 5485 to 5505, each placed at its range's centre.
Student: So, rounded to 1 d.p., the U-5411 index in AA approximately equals -68.0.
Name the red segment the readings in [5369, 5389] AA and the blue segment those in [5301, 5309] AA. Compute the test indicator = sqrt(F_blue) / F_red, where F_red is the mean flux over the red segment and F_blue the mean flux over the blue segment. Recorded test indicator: 0.336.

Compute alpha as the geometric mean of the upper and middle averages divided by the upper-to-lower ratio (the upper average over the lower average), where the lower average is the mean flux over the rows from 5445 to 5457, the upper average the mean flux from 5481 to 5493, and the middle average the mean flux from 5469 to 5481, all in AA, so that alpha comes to 9.94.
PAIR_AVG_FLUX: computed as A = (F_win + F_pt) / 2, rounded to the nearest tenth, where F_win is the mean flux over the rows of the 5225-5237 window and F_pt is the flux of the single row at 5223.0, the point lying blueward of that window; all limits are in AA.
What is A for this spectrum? 8.5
